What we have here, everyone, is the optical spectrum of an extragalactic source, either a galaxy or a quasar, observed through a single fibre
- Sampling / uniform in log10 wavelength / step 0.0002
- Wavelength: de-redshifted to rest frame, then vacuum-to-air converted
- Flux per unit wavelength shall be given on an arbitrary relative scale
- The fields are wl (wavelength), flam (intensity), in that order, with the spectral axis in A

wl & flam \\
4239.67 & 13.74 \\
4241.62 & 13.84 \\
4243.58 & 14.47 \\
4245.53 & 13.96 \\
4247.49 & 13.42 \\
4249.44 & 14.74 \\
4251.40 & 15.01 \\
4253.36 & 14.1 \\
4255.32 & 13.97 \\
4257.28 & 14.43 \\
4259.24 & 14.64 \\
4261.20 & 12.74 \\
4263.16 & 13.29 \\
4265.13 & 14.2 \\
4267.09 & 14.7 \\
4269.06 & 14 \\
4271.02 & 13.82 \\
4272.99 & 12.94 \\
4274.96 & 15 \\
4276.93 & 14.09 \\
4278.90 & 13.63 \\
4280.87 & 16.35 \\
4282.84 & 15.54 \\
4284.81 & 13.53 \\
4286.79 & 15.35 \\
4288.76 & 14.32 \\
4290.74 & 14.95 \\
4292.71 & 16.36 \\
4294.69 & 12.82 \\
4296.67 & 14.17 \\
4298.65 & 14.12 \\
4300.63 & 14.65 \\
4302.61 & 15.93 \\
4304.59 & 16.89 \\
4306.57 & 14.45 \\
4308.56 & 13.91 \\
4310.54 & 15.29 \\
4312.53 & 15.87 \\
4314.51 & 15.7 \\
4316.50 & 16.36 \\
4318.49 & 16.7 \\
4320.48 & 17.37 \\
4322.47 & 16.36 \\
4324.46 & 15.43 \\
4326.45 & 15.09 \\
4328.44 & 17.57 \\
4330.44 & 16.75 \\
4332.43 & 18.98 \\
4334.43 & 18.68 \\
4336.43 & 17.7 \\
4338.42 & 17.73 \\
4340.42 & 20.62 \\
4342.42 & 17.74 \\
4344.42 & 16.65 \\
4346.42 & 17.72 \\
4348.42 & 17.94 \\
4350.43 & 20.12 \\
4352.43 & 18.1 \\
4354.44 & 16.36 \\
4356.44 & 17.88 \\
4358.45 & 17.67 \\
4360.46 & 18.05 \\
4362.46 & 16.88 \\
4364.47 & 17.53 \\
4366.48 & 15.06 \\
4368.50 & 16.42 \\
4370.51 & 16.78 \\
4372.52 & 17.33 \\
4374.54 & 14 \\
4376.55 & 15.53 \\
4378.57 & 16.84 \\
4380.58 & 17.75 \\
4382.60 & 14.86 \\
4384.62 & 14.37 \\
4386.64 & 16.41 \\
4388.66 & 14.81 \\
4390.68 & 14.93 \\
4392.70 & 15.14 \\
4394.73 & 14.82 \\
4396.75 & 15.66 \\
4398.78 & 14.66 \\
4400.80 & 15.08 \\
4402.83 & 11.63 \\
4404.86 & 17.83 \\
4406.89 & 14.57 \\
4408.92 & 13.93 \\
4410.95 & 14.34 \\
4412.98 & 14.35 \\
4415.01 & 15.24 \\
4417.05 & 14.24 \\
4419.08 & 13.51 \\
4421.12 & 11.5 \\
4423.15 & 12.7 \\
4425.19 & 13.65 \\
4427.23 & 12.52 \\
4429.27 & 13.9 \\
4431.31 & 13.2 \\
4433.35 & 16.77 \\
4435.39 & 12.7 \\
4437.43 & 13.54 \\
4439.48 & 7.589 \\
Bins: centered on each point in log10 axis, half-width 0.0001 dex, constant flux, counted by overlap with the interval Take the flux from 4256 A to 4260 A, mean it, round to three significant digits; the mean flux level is 14.5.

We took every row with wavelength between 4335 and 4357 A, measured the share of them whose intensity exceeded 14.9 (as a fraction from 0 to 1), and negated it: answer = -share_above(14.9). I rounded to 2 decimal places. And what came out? -1.00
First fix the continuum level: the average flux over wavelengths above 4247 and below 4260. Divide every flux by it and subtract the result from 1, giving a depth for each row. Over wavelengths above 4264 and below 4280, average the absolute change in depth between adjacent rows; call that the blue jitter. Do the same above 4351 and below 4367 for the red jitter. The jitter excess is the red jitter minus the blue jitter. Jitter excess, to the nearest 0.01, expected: 0.02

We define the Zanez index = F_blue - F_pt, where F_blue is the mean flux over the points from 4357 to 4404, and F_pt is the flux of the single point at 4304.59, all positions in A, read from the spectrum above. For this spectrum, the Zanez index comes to -1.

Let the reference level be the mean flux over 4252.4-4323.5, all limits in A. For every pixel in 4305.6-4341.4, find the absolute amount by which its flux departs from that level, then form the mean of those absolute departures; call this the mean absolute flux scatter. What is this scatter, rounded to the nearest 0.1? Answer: 2.0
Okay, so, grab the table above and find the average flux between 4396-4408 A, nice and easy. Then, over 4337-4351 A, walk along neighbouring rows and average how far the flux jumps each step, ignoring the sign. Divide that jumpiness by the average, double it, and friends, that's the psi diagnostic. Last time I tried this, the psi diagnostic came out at 0.23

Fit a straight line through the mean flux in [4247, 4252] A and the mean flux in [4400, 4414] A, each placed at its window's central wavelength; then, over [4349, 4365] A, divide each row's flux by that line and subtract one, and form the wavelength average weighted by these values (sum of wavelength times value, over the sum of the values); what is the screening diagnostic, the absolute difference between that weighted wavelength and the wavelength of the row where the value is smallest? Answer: 2.3 A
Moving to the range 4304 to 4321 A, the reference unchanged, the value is 6.2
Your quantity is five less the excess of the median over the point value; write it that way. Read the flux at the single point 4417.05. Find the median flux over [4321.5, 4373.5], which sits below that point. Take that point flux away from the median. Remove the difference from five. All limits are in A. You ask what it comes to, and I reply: 1.6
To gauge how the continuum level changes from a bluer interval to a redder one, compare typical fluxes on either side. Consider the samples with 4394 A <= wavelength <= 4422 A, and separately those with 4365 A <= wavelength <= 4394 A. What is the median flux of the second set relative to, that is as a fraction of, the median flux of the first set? 1.06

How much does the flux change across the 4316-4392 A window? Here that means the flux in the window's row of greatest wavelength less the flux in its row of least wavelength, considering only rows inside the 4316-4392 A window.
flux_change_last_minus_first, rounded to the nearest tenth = -1.4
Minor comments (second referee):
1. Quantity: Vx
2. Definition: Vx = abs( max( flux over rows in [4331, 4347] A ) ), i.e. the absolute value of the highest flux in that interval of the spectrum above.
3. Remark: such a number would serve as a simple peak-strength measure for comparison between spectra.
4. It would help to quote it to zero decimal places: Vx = 21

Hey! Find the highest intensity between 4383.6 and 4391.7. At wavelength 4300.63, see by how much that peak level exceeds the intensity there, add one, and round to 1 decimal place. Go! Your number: 2.8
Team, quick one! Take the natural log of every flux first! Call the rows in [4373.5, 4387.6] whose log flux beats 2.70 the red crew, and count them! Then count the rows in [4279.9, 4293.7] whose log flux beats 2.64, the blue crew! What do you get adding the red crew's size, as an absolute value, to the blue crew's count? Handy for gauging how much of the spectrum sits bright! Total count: 10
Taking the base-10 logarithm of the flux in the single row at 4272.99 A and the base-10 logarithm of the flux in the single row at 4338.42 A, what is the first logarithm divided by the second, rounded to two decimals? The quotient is 0.89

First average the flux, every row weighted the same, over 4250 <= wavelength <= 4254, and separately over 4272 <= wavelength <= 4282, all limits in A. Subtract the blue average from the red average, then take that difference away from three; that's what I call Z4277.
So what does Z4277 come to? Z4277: 3.2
